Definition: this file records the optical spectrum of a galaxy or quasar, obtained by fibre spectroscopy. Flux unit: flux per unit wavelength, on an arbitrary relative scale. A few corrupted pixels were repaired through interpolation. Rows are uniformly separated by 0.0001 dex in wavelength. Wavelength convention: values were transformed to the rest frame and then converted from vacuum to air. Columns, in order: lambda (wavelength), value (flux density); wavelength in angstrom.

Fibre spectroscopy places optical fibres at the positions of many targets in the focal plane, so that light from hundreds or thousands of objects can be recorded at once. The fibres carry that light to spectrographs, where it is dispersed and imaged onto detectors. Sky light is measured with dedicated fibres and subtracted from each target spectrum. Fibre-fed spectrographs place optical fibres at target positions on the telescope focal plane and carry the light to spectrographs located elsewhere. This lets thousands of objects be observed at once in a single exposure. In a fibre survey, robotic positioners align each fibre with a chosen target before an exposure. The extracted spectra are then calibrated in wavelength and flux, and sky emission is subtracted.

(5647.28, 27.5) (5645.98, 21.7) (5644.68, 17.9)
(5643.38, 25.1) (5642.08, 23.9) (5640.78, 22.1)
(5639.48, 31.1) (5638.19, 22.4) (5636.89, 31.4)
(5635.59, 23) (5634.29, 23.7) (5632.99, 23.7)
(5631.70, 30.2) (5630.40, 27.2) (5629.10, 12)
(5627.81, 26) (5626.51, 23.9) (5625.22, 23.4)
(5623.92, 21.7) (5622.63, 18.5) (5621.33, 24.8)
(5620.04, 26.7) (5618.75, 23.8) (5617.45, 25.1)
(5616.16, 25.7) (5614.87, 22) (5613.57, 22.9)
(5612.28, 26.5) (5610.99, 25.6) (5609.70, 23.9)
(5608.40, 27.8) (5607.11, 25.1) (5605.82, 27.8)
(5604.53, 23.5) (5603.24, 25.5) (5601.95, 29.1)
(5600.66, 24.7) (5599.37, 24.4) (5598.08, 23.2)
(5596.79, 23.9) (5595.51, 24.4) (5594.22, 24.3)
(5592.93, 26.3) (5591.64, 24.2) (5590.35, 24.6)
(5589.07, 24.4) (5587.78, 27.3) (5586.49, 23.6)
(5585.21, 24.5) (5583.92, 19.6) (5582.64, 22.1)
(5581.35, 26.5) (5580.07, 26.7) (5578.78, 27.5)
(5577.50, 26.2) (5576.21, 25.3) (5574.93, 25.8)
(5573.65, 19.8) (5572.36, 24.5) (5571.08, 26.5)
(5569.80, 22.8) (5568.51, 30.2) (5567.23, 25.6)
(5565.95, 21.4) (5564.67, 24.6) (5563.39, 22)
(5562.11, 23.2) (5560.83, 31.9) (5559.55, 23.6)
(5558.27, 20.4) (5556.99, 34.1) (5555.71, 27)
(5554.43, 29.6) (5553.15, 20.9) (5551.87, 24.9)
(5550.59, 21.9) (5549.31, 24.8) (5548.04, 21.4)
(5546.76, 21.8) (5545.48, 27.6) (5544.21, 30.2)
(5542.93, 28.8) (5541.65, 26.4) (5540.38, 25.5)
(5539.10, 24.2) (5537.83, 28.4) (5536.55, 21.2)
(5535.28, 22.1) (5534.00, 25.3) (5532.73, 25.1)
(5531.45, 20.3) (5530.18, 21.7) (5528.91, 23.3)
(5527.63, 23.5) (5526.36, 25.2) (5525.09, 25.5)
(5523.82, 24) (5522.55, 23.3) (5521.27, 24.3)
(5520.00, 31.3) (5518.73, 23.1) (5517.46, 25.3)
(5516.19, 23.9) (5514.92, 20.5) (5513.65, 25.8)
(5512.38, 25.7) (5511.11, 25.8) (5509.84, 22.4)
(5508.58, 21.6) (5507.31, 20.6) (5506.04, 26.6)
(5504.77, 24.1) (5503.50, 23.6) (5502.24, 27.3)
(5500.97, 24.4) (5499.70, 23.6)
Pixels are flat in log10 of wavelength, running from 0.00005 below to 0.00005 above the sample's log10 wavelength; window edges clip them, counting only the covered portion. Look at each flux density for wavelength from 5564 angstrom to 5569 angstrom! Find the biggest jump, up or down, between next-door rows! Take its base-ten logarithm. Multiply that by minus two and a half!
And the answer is -1.7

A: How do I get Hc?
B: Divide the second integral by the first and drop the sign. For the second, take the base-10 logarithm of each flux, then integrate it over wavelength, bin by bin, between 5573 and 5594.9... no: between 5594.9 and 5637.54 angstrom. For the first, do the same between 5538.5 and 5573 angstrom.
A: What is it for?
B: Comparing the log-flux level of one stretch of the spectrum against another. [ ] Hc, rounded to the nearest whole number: 1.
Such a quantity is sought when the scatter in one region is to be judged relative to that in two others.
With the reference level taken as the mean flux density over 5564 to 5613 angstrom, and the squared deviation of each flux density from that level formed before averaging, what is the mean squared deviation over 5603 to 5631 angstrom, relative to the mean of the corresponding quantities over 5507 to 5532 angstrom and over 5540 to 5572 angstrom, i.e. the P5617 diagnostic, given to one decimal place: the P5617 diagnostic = 1.2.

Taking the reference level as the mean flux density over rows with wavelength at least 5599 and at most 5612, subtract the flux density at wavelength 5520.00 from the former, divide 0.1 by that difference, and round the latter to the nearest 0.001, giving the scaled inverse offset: -0.018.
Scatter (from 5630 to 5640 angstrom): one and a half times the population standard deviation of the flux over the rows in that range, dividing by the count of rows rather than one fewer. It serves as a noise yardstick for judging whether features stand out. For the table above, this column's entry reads 5.4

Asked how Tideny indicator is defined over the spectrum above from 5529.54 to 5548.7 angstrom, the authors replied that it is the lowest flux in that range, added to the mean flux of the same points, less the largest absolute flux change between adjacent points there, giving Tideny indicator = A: 37.8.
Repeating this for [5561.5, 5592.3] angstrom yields 36.7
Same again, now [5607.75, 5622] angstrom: 43.1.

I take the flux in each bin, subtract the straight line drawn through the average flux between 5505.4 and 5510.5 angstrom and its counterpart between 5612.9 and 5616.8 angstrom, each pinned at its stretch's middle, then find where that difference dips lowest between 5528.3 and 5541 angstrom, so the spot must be 5531.45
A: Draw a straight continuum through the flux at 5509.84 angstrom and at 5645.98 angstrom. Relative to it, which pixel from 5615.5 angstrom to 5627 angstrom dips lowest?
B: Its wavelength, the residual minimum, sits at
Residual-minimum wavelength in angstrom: 5622.63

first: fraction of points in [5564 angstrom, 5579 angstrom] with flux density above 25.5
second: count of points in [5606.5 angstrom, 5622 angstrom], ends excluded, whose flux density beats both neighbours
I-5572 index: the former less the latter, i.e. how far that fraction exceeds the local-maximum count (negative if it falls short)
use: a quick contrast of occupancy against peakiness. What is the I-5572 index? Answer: -3.50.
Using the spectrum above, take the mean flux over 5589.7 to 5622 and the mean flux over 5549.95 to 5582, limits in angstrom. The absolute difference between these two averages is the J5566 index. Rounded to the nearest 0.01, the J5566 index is 0.28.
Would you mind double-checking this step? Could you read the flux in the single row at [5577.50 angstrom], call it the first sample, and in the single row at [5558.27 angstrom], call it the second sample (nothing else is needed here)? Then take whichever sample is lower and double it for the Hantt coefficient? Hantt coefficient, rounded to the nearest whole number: 41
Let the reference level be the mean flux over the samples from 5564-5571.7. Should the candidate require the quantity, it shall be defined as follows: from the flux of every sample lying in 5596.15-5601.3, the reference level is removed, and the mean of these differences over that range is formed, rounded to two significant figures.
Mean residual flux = -1.1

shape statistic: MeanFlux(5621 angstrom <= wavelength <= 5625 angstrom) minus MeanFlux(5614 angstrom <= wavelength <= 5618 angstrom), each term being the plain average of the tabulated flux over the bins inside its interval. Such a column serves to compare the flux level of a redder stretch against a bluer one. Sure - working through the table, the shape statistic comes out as -2.6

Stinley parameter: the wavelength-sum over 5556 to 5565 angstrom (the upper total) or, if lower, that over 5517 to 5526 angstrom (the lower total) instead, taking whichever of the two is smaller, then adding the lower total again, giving 354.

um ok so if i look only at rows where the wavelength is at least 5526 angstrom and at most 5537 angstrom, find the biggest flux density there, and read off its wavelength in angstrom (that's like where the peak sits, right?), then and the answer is 5534.00 angstrom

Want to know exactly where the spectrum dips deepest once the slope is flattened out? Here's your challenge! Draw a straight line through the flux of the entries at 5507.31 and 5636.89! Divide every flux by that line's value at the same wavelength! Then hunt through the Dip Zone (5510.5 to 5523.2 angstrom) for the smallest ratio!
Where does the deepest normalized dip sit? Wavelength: 5514.92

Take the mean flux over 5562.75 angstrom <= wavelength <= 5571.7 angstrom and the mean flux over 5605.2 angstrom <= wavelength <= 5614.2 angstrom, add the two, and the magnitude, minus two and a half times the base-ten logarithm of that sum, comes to -4.26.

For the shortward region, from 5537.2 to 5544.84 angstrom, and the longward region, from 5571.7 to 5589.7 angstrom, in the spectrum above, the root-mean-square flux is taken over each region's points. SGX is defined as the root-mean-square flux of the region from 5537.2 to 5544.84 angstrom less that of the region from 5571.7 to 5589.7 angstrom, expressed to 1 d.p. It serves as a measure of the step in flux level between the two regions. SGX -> 2.6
